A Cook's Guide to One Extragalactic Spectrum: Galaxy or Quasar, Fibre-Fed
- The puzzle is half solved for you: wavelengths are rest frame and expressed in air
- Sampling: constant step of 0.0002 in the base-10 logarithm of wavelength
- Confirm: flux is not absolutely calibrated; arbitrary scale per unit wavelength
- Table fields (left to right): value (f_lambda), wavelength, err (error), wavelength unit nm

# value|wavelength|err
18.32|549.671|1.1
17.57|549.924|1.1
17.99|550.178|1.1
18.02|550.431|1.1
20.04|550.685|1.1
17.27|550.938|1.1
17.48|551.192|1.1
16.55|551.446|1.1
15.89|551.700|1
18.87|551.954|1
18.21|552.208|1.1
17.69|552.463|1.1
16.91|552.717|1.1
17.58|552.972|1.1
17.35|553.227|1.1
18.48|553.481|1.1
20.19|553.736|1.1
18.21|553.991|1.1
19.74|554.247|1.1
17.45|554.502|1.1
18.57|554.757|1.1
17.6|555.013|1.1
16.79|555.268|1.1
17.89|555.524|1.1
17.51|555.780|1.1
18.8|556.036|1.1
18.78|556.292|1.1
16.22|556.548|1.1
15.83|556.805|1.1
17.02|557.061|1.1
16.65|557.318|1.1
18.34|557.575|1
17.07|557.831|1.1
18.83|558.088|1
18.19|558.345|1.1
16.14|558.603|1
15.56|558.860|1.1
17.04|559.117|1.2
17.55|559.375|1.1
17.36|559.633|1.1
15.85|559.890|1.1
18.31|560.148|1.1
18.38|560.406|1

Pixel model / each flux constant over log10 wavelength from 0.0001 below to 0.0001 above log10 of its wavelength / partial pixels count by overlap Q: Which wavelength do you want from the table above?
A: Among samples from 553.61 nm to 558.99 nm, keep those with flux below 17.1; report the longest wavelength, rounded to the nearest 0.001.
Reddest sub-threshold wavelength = 558.860 nm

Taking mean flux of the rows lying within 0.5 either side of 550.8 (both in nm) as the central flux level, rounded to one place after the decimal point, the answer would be 18.2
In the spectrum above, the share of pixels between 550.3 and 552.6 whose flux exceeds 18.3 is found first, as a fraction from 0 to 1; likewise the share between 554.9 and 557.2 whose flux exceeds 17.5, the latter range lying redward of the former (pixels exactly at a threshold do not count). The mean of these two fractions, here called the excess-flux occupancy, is 0.39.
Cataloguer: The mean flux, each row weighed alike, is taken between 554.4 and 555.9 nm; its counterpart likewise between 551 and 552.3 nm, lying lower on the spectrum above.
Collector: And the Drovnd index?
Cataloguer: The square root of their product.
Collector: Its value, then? 17.5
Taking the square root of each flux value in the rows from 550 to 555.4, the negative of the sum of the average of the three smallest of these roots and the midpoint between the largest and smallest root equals -8.29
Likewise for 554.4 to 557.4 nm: -8.19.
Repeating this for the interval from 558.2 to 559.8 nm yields -8.13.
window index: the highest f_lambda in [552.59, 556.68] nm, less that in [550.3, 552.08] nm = 0.15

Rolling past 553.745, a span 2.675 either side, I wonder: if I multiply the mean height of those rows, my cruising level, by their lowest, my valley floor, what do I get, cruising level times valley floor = 285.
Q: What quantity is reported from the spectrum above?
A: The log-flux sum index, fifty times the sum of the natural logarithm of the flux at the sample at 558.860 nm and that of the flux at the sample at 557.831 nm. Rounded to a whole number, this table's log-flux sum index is 279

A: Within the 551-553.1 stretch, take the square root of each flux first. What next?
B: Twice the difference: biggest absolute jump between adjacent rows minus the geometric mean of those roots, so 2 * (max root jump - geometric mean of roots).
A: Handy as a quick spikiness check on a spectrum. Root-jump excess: -7.6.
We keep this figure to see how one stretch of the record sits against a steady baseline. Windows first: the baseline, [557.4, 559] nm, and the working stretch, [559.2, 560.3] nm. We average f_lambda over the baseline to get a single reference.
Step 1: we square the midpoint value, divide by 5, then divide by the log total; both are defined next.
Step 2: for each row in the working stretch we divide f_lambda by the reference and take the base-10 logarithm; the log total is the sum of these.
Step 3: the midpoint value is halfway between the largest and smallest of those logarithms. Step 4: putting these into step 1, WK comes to -0.0012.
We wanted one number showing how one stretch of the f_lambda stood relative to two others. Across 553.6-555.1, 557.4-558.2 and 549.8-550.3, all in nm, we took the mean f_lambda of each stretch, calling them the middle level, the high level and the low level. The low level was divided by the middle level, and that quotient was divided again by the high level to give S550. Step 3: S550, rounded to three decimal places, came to 0.053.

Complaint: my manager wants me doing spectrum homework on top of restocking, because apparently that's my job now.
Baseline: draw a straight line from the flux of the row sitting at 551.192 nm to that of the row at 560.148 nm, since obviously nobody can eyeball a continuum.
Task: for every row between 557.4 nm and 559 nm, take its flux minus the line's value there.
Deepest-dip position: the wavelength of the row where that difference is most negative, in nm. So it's 558.860 nm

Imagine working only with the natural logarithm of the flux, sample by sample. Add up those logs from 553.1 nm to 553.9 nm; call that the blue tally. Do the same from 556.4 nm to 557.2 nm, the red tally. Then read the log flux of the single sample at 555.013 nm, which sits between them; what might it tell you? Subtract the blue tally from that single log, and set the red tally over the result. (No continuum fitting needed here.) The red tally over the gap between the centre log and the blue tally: -1.4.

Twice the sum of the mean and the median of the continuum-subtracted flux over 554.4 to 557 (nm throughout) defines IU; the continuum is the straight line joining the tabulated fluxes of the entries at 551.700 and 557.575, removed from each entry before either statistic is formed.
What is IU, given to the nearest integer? 1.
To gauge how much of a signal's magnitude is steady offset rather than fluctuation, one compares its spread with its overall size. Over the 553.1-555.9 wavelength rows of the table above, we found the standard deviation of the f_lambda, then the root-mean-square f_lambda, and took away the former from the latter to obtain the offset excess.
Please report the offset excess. 17.2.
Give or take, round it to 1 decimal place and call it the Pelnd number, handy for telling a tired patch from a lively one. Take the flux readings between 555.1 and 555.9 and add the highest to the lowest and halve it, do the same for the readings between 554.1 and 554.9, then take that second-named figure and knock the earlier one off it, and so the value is 1.3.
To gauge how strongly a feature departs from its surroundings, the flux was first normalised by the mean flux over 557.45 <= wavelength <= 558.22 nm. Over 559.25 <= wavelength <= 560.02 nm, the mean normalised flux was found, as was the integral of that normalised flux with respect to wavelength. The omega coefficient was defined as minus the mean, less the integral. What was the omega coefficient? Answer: -1.66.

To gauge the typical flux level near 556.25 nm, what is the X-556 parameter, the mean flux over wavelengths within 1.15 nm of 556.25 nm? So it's 17.3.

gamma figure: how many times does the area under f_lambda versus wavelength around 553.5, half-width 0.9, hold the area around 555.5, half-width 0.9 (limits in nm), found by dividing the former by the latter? 1.02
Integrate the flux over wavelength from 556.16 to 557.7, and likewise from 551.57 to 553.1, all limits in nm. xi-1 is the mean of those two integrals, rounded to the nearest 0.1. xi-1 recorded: 26.6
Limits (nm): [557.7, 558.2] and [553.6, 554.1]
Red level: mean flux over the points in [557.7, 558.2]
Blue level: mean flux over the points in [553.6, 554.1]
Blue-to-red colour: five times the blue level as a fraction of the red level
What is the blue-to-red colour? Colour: 5.35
